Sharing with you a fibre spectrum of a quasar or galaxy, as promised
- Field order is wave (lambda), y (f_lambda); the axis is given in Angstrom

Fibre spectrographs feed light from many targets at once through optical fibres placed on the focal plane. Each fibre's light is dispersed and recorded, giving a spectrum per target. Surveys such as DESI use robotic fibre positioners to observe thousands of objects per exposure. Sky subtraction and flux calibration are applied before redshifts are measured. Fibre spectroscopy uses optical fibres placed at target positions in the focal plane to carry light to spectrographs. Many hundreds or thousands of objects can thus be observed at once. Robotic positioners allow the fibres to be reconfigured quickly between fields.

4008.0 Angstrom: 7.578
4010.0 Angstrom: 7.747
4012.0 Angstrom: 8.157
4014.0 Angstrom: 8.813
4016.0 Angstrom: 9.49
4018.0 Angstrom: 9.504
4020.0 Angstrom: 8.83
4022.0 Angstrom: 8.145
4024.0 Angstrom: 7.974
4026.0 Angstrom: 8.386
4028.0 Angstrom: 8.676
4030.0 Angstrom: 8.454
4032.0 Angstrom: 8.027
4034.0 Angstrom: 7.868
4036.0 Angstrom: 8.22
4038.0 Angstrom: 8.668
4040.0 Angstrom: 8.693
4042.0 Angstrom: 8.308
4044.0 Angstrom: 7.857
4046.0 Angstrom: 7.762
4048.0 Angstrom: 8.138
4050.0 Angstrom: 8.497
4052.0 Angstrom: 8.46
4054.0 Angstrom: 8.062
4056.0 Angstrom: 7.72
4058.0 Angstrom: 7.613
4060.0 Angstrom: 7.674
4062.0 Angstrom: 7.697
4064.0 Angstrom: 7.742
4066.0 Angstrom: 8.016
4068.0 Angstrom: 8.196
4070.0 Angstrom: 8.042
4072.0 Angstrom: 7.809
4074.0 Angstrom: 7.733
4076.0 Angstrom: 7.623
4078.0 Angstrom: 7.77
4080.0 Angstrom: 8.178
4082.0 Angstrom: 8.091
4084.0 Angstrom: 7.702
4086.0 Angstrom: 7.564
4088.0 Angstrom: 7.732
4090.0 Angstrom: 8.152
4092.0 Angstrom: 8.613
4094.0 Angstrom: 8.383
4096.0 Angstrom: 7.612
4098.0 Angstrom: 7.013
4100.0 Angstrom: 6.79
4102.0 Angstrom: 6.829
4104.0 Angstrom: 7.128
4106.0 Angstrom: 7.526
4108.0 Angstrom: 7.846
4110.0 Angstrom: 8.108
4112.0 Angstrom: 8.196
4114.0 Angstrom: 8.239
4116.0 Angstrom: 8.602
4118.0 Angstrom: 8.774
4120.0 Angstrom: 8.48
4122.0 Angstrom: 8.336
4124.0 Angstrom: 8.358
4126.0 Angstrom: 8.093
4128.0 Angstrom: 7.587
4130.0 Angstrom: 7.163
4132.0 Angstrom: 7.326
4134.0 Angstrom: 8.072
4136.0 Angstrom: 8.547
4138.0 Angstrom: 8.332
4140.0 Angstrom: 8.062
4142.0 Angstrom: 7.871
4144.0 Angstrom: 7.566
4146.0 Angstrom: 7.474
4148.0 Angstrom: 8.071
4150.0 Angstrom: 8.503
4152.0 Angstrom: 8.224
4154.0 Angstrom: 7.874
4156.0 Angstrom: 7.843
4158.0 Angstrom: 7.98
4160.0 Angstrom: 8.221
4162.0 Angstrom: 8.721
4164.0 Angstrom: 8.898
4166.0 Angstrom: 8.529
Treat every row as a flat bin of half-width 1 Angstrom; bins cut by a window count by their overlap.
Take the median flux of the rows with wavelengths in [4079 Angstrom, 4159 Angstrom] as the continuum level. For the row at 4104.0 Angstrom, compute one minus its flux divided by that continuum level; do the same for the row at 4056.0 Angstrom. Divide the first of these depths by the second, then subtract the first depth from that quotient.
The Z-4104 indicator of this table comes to 2.59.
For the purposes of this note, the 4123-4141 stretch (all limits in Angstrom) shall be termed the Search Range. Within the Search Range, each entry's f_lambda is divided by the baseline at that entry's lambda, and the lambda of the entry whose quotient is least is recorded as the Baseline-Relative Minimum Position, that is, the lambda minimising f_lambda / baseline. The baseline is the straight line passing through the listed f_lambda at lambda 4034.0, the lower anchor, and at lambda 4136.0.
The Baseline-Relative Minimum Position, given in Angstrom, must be 4130.0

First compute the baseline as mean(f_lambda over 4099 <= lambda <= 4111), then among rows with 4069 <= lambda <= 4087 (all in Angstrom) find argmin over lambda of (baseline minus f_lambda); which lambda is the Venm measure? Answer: 4080.0 Angstrom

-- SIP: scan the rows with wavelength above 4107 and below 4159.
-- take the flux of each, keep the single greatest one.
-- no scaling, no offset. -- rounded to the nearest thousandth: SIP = 8.774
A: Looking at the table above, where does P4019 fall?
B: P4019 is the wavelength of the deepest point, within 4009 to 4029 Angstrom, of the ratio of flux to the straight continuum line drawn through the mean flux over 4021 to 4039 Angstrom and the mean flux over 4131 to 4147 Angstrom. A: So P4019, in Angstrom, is 4010.0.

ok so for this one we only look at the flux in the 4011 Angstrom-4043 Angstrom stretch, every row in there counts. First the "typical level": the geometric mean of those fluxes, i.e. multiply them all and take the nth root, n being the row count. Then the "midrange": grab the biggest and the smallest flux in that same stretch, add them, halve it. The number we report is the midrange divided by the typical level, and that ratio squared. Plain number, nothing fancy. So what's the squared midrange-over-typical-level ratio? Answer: 1.04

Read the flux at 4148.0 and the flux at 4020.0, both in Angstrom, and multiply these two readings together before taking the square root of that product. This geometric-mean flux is 8.44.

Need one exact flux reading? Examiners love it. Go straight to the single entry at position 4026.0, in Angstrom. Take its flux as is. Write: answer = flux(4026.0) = 8.386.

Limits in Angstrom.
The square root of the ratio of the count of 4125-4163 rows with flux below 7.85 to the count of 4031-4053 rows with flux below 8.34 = 0.93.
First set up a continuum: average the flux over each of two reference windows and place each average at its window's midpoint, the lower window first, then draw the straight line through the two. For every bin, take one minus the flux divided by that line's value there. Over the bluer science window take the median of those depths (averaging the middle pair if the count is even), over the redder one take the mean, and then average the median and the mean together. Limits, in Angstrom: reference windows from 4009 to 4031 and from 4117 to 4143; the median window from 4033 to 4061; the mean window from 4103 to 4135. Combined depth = 0.028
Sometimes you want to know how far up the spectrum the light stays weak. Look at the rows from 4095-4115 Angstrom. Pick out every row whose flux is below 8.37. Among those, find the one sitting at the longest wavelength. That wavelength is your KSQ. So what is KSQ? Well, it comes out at 4114.0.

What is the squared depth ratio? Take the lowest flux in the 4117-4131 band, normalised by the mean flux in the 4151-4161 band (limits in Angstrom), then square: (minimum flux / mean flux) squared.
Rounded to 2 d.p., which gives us 0.80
